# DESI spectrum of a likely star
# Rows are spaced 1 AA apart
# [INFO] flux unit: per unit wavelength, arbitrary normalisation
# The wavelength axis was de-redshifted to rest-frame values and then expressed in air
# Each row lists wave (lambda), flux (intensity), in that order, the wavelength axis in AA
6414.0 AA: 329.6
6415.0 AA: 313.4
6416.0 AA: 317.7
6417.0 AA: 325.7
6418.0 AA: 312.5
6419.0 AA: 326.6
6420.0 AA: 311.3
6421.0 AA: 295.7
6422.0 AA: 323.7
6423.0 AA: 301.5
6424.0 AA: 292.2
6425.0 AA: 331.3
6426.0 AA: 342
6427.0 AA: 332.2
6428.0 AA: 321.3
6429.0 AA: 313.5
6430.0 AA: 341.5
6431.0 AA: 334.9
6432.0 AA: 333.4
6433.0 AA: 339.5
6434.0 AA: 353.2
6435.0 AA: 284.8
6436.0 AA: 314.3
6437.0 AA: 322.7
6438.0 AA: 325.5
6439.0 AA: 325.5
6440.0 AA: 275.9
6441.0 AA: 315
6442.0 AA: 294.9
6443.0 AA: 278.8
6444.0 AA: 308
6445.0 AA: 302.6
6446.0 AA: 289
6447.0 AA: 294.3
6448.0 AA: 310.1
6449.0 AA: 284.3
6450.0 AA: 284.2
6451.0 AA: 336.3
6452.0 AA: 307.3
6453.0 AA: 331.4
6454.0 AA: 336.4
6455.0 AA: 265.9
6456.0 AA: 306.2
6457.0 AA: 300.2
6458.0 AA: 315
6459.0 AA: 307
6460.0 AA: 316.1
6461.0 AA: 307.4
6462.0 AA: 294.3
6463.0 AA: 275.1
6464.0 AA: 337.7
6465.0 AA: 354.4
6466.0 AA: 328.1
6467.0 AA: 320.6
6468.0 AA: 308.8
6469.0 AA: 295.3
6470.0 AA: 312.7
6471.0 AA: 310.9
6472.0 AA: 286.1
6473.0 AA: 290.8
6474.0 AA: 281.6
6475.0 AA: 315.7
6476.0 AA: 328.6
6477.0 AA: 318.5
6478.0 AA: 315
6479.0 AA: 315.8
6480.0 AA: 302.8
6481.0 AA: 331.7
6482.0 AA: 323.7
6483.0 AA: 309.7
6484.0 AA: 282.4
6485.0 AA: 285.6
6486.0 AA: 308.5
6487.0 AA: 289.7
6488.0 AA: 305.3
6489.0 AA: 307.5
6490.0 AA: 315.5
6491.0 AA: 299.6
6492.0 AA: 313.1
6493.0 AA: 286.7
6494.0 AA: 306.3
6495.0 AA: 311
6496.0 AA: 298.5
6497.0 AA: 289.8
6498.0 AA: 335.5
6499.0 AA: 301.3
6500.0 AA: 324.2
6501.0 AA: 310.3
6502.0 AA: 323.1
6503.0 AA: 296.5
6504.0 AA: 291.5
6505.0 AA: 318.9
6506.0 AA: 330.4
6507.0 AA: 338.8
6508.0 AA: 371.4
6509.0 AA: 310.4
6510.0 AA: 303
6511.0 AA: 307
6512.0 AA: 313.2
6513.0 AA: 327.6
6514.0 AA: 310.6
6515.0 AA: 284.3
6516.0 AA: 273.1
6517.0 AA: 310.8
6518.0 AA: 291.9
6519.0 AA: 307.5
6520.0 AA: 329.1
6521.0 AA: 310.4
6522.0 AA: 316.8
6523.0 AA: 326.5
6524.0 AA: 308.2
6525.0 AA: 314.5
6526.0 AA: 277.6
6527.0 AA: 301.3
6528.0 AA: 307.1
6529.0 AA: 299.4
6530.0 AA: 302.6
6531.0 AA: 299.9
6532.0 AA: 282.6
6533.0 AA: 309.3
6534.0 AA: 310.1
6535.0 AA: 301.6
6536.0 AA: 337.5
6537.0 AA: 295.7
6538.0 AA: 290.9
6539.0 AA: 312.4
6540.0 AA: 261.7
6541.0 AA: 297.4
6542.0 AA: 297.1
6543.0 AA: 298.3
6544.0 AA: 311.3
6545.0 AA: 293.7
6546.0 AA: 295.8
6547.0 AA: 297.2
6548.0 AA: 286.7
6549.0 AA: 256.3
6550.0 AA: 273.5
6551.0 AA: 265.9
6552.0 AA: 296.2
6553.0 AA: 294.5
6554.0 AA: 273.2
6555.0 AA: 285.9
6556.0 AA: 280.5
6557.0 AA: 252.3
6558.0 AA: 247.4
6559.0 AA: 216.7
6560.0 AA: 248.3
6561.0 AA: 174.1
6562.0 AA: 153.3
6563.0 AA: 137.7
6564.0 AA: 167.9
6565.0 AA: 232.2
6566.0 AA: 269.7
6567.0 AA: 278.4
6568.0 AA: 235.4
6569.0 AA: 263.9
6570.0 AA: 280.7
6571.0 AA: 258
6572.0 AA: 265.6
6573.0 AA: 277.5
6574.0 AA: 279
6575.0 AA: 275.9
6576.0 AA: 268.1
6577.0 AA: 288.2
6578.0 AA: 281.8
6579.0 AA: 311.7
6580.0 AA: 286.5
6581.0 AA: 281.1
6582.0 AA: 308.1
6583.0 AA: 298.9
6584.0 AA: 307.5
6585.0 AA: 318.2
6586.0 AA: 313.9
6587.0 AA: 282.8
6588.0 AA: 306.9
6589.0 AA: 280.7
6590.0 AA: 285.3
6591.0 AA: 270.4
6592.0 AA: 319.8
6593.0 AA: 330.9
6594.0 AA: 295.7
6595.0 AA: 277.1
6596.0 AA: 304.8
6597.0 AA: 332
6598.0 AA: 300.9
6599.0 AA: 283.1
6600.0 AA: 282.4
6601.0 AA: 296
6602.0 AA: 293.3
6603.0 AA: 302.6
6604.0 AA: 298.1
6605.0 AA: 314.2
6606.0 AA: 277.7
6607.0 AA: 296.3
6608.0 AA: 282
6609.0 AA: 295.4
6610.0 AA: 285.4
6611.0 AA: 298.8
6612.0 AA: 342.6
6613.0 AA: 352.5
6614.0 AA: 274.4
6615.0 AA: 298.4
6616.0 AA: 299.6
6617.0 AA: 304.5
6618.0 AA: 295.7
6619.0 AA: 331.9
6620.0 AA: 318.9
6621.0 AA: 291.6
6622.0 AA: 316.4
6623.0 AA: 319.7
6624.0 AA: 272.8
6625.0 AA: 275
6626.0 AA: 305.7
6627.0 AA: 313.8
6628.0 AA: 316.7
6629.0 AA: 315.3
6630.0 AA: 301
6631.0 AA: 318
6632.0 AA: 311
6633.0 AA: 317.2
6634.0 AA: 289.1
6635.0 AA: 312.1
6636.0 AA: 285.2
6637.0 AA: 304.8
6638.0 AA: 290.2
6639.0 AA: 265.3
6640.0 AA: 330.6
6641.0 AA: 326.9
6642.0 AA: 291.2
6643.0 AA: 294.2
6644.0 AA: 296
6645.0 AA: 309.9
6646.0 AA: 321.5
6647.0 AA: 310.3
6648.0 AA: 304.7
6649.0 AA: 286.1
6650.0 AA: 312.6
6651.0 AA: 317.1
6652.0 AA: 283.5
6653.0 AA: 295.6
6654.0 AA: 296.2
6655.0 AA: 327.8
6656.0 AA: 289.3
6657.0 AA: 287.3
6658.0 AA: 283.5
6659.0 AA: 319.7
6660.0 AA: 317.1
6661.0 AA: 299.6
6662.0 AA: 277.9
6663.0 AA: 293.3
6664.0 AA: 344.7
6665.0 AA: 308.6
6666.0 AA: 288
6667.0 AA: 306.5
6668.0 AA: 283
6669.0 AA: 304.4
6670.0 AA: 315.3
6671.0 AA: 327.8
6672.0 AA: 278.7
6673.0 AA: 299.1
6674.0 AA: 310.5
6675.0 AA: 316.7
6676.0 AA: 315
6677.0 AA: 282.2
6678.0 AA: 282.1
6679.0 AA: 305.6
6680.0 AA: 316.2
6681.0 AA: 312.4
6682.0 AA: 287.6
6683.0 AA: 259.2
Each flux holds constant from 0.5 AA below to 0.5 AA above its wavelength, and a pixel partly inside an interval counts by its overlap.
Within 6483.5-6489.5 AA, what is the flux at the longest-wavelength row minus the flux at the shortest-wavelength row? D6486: 25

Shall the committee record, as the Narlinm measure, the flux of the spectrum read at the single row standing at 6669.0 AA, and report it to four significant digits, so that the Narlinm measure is 304.4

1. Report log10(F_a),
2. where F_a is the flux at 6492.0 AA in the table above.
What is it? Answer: 2.50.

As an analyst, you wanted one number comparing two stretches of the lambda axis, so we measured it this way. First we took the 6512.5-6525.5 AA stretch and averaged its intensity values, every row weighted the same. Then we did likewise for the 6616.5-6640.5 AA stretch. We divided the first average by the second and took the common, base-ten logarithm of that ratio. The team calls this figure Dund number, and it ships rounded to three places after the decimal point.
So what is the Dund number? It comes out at 0.006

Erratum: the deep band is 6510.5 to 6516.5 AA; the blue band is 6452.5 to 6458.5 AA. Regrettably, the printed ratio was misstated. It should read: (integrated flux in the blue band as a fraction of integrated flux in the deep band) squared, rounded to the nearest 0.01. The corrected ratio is 1.04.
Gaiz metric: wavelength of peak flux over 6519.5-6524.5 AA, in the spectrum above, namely 6520.0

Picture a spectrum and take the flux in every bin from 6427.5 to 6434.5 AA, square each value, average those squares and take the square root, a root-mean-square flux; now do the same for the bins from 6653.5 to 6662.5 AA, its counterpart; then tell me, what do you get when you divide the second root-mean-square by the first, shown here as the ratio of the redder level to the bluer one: 0.90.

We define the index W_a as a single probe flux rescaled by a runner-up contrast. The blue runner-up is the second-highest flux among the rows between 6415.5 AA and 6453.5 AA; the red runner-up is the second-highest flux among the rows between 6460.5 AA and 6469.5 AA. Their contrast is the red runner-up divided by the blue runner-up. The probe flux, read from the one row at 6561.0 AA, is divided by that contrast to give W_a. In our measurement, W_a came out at 176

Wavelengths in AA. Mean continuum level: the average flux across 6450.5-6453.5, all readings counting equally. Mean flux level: 325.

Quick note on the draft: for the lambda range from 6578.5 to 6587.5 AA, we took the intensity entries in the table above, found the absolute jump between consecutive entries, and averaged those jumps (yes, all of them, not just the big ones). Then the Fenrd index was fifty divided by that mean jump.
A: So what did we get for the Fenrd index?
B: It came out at 3.29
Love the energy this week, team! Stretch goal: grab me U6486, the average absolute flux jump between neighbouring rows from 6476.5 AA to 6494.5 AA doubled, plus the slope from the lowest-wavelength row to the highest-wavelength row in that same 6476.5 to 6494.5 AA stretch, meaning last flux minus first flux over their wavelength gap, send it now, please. 28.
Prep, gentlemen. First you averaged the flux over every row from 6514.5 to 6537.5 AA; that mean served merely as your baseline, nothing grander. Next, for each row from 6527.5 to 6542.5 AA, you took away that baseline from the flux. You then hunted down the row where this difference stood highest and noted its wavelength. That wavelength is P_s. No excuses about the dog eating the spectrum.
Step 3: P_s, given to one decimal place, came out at 6536.0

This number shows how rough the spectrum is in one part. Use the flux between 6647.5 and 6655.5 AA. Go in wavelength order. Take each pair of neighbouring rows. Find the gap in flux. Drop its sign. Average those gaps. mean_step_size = 18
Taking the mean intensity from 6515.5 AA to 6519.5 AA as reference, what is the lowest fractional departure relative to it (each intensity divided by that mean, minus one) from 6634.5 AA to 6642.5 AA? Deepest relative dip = -0.10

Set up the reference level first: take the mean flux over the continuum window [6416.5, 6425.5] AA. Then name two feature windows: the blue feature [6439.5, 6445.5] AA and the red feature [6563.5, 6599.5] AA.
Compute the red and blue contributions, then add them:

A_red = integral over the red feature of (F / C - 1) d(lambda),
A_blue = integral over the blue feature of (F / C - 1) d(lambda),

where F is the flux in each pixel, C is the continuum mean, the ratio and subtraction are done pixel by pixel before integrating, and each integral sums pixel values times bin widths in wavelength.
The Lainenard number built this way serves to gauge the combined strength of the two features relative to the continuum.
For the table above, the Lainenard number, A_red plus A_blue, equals -3.7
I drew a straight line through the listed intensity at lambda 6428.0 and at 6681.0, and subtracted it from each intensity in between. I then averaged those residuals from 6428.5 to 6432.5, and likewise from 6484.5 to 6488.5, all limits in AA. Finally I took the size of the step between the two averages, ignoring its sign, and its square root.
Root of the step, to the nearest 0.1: 5.6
